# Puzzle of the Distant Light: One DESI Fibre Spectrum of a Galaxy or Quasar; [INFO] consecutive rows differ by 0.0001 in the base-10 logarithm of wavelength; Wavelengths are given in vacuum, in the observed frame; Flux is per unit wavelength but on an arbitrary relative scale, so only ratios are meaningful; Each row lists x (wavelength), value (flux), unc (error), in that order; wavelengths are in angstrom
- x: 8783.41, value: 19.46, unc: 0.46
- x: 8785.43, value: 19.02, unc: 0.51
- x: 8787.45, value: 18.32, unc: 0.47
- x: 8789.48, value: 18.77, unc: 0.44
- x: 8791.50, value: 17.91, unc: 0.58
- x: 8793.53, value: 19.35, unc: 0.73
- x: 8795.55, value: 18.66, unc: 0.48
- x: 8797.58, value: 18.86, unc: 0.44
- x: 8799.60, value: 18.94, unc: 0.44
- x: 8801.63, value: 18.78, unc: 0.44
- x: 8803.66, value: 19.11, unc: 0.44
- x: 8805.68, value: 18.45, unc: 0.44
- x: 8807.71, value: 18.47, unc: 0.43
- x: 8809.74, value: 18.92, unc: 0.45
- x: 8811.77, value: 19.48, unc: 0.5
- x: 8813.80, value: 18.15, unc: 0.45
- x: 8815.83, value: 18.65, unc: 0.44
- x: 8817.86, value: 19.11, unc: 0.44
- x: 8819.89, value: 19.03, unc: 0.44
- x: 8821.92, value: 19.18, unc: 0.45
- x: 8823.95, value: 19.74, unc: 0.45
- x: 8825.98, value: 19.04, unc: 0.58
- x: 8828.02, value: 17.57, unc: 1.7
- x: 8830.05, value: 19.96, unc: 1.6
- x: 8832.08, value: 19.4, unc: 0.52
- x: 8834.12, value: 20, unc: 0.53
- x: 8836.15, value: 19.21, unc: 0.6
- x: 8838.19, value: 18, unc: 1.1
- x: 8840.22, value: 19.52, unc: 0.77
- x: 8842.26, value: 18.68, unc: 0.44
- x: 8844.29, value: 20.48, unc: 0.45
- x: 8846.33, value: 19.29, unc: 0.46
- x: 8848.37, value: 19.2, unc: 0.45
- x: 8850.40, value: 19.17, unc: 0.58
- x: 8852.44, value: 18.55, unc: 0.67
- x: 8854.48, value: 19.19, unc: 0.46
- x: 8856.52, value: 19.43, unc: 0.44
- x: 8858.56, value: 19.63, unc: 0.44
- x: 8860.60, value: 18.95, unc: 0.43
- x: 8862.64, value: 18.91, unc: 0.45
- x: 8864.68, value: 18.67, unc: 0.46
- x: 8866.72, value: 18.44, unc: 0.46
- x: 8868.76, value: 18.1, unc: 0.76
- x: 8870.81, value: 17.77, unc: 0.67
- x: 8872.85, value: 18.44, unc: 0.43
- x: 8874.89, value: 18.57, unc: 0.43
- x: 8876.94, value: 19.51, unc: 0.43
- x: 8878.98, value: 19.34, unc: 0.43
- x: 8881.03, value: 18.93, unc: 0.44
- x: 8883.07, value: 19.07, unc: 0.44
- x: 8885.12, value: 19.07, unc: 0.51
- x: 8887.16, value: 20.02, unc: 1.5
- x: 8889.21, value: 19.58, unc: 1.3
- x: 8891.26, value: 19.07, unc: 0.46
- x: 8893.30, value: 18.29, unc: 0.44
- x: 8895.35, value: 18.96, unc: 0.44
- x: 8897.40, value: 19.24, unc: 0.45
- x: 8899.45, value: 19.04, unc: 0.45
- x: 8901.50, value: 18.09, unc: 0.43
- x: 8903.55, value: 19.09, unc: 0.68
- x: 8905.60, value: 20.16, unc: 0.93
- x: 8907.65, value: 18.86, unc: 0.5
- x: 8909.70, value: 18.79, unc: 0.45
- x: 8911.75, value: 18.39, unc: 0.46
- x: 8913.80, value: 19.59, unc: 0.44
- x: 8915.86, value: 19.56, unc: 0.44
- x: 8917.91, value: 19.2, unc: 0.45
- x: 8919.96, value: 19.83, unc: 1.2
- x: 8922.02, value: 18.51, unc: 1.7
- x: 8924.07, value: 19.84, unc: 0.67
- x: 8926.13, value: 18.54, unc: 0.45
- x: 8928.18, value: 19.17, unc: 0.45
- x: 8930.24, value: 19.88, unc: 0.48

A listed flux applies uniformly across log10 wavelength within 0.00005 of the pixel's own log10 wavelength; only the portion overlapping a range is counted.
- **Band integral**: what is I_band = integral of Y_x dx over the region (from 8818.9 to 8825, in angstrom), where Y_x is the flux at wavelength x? 118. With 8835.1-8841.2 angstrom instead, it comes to 115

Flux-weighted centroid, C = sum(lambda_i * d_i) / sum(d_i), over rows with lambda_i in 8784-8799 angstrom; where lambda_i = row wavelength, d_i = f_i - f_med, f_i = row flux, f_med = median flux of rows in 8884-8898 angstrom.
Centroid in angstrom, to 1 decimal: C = 8790.9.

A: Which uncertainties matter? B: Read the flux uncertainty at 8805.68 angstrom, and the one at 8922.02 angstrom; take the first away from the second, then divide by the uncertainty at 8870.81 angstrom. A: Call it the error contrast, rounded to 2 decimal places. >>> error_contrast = 1.88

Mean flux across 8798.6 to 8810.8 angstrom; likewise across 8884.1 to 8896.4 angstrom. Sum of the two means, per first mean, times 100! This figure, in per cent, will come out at 202.1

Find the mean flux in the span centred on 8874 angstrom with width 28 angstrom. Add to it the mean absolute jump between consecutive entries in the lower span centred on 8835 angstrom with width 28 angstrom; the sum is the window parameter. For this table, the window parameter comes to 19.9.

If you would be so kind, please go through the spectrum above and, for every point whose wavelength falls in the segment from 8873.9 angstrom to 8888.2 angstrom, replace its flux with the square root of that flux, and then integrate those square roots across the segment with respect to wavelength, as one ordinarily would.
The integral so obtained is 62.7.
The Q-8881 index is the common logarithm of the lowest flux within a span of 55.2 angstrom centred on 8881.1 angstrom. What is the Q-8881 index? 1.25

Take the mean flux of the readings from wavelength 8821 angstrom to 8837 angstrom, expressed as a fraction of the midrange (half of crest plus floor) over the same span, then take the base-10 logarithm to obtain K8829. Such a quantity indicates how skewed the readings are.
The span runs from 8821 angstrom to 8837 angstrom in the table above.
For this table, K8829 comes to 0.011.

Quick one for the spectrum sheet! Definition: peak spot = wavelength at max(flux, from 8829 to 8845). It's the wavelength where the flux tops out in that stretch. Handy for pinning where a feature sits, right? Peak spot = 8844.29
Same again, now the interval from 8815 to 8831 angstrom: 8830.05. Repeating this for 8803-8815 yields 8811.77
